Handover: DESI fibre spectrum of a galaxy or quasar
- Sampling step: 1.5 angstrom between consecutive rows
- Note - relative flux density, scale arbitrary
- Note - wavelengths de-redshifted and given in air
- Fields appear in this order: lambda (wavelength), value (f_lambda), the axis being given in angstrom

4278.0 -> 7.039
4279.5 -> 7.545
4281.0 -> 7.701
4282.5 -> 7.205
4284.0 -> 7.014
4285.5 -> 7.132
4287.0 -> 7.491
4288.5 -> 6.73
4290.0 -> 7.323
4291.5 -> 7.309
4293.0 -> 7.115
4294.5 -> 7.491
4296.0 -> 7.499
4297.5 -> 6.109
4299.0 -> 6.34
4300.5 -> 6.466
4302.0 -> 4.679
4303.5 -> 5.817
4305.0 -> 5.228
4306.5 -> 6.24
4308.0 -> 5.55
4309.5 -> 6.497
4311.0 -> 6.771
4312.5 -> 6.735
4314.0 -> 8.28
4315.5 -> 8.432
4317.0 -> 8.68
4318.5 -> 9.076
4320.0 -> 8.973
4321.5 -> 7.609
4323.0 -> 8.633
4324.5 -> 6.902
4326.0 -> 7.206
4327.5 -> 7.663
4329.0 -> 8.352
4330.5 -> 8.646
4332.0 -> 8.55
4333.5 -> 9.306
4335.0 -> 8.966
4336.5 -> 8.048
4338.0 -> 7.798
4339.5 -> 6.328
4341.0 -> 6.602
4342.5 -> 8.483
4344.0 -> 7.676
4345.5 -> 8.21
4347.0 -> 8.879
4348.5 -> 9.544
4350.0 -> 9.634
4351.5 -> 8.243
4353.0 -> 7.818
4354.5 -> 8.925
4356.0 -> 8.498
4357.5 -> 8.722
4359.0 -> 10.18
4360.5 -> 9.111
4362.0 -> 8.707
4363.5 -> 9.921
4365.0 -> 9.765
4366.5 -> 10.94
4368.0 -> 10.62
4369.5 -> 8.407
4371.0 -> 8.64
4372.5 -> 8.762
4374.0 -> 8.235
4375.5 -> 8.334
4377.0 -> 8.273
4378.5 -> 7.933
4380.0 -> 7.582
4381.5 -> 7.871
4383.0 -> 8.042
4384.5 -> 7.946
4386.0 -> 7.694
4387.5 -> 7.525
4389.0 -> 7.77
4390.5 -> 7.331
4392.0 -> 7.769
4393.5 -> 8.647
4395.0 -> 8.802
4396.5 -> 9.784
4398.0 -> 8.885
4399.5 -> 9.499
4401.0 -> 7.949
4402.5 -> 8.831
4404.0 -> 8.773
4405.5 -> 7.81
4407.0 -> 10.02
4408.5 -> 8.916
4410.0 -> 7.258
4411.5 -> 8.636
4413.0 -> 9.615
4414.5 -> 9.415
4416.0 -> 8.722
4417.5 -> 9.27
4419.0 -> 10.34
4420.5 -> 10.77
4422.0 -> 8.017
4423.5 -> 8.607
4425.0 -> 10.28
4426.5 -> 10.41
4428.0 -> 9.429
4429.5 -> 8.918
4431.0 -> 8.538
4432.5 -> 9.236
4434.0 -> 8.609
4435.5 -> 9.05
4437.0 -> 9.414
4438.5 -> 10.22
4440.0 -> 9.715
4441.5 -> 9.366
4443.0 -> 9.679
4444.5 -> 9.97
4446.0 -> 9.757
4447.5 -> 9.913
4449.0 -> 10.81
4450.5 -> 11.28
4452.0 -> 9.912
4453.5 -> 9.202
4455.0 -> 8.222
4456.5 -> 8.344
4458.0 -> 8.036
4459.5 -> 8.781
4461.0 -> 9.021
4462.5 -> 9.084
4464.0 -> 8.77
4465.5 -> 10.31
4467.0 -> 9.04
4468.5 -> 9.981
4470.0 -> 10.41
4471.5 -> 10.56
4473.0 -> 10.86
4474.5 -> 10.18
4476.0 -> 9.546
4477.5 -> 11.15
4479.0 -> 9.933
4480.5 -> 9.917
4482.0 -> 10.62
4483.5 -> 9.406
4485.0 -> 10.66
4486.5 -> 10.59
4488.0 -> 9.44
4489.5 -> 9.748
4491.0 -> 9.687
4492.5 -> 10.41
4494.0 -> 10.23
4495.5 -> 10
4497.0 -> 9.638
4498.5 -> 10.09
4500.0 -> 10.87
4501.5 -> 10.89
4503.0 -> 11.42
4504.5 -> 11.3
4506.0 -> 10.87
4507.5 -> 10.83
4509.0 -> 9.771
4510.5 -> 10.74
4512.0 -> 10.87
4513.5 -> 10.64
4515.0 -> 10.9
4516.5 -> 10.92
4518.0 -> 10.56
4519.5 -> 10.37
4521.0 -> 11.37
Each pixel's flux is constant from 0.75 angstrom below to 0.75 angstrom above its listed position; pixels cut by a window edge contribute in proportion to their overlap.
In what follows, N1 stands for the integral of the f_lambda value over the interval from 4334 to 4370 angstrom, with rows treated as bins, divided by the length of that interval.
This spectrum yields 8.8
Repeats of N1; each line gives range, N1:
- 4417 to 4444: 9.4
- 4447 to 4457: 9.7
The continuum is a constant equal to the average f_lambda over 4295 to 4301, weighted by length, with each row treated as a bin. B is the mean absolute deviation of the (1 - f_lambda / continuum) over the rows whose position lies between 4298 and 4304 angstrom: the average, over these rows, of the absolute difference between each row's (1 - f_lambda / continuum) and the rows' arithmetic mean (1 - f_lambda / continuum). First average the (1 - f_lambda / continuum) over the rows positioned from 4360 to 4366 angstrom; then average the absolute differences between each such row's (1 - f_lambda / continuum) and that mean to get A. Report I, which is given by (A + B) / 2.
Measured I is 0.079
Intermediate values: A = 0.07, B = 0.087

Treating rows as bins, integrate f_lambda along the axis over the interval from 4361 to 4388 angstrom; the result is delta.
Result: 233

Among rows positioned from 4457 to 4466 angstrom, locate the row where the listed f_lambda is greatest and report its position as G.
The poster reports 4465.5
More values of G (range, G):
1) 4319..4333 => 4320.0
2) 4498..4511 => 4503.0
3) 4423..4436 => 4426.5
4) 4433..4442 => 4438.5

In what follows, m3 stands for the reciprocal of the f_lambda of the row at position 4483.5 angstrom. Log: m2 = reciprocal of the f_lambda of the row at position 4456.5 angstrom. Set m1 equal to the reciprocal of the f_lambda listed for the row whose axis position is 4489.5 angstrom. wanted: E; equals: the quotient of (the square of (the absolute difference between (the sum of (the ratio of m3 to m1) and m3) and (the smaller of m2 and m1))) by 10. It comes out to 0.108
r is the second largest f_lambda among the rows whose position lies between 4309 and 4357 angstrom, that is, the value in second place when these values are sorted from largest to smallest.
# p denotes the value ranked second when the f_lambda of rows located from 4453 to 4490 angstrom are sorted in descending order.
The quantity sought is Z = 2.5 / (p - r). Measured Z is 1.9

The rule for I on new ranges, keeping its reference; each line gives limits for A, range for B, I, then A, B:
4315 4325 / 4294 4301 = 0.089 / 0.09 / 0.086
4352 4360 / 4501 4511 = 0.068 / 0.09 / 0.050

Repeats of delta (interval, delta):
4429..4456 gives 258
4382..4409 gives 228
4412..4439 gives 253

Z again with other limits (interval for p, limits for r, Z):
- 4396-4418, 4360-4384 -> -3.0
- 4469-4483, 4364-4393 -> 10.4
